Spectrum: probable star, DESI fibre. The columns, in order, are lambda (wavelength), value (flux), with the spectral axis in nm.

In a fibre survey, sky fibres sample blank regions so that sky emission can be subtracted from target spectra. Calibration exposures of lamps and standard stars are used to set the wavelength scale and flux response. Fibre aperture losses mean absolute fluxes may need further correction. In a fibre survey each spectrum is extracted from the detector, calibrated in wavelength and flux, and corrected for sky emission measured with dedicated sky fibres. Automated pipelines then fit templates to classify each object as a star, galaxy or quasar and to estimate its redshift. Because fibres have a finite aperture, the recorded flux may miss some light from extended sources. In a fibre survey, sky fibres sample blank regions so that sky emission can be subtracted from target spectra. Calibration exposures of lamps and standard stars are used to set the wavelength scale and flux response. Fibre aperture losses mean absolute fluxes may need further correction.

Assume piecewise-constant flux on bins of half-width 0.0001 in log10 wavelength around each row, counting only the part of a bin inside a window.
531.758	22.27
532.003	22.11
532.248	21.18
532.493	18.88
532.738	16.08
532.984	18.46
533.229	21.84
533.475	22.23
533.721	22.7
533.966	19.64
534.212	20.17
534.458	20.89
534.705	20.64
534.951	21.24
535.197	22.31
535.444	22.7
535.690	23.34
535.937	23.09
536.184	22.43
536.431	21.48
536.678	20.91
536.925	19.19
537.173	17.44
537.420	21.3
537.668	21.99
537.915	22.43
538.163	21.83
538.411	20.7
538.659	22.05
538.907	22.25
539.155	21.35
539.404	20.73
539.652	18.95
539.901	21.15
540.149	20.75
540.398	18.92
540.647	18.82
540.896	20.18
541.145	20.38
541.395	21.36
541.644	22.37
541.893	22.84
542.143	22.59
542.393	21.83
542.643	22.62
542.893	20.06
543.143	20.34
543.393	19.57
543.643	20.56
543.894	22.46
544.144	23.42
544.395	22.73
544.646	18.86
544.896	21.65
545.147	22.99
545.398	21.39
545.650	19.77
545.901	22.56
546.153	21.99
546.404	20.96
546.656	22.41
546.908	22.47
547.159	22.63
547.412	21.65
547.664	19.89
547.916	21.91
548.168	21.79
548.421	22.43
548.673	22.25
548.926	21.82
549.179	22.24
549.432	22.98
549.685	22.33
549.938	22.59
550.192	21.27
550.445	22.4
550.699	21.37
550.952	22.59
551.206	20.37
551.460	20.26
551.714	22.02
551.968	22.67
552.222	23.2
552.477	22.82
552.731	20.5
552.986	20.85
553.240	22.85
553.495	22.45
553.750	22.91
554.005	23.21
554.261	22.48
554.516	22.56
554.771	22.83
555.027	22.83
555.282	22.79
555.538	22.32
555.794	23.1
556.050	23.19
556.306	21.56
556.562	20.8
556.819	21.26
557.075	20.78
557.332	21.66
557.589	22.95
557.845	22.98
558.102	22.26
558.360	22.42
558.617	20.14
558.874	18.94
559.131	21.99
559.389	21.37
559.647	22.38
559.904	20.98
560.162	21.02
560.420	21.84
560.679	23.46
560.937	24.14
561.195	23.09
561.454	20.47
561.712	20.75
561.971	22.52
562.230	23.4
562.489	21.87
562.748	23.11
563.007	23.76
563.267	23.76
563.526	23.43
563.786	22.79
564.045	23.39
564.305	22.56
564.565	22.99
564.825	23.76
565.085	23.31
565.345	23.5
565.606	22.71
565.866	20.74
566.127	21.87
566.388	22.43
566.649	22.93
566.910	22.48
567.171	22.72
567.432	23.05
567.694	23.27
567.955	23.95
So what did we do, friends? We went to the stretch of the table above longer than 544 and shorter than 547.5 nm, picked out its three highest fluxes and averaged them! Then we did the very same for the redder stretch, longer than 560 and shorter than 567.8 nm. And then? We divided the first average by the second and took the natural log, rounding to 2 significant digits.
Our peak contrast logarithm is -0.036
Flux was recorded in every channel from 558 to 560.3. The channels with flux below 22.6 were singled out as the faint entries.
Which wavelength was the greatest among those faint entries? 560.162 nm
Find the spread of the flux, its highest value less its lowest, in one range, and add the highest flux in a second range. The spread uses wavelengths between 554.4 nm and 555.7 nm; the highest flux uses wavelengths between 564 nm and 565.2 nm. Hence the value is 24.3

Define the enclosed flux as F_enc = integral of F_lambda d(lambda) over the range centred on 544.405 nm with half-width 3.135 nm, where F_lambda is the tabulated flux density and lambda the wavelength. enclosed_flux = 136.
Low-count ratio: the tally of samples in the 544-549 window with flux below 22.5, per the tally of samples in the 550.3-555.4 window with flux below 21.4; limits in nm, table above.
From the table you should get 3.0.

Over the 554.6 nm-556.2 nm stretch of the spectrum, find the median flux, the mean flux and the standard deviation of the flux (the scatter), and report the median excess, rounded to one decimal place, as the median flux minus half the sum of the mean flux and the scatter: 11.3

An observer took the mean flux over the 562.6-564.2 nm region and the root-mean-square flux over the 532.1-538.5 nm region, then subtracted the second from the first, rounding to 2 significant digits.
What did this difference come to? 2.3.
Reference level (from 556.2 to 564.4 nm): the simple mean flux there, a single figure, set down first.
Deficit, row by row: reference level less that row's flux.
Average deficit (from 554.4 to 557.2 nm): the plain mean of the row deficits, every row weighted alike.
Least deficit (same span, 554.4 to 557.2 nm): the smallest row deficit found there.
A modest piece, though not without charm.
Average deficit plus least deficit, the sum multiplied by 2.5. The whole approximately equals -2.8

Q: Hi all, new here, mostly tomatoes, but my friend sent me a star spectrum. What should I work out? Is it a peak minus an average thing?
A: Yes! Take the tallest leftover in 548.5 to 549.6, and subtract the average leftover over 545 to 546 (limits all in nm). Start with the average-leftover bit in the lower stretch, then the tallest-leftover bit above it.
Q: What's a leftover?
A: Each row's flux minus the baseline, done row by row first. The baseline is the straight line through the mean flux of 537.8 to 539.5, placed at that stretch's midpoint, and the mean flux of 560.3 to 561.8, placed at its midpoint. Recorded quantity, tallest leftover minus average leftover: 1.2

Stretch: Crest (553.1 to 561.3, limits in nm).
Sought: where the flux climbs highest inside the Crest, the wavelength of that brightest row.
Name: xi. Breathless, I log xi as 560.937 nm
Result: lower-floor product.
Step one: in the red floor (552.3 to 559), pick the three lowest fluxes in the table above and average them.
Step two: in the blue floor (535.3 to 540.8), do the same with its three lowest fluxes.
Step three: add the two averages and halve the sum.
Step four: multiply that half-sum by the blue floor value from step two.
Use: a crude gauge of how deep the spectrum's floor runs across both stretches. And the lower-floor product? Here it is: 352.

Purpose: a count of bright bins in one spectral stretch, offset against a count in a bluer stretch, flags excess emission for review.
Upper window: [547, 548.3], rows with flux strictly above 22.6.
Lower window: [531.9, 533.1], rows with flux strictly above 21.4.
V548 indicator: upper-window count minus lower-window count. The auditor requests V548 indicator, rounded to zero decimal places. 0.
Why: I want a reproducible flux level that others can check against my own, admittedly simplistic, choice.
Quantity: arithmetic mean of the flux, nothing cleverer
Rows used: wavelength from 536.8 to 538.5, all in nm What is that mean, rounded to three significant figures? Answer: 20.7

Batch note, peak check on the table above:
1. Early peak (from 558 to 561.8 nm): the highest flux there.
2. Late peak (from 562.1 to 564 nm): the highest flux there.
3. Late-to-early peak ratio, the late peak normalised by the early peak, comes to 0.98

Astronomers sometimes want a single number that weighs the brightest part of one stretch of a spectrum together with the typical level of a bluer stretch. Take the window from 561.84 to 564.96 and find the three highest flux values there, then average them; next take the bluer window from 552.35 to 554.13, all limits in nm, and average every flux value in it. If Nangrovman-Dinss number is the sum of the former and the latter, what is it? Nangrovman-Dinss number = 46.0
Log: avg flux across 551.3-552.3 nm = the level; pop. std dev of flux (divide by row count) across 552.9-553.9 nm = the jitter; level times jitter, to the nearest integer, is 18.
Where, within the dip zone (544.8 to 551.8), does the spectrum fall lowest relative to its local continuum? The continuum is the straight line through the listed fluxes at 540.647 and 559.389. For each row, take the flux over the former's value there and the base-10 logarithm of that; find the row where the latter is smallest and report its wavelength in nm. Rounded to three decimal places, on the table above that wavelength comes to 551.460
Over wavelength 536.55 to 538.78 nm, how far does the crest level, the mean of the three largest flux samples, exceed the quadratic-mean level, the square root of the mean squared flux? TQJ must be 1.2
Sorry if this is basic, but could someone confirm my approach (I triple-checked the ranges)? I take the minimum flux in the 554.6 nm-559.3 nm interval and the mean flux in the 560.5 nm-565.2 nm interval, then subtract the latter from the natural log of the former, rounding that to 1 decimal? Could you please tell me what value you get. -20.0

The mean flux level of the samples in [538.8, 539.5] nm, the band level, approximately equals 21.44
